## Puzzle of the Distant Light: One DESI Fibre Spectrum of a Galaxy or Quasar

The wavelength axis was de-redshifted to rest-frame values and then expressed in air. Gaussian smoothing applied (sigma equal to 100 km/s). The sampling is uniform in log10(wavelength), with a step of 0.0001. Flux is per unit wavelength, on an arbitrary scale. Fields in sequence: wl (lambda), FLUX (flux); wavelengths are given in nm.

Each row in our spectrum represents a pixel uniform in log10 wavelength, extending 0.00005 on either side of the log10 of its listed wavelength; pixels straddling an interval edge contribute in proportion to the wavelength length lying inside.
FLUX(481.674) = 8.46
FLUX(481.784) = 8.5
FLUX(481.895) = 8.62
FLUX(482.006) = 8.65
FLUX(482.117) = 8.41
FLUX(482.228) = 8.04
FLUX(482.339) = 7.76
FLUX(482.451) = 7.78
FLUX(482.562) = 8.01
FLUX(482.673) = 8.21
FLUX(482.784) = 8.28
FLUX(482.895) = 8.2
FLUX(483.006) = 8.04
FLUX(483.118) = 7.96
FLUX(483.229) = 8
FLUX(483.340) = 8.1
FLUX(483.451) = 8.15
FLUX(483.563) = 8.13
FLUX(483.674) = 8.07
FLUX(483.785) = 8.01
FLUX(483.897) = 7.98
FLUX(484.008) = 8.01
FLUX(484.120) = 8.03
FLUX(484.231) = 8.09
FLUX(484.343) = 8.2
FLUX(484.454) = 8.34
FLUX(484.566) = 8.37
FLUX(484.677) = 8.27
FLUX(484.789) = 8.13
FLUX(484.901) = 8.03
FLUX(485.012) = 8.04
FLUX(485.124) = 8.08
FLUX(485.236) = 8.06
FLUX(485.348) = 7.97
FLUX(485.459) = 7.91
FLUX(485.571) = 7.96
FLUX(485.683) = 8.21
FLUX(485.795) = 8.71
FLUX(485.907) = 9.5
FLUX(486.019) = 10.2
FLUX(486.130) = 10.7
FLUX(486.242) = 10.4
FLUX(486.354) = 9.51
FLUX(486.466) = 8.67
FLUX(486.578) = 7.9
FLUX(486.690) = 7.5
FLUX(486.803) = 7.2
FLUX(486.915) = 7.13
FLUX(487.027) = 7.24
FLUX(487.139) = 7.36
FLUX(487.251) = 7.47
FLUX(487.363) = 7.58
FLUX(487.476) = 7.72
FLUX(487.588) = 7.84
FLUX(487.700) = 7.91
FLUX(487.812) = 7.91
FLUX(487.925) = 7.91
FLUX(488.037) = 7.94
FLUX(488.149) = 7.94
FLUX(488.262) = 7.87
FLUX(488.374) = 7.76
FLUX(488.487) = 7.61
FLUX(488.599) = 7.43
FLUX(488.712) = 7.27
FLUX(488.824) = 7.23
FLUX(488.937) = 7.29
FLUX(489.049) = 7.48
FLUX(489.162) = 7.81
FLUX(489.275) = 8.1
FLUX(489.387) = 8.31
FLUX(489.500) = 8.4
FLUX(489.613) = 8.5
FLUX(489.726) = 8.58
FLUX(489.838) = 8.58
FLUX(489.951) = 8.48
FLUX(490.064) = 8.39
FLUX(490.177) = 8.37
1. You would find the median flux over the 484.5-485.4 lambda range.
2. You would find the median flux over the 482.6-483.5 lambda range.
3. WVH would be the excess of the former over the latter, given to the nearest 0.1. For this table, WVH -0.1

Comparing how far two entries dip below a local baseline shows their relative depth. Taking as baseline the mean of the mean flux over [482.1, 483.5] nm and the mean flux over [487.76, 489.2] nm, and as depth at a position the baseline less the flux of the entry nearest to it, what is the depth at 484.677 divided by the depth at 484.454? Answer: 0.9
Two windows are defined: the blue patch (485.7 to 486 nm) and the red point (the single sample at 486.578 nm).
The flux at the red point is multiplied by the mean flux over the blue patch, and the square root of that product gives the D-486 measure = 8.48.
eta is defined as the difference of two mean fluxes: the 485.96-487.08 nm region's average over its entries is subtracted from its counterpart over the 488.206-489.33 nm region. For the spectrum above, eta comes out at -1.1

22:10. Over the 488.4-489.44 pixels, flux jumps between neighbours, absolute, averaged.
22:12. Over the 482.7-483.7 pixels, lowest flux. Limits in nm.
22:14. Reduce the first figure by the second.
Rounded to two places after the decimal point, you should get -7.78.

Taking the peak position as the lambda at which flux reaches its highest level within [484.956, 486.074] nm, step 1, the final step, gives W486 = 486.019 nm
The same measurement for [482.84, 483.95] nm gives 482.895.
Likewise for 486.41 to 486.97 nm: 486.466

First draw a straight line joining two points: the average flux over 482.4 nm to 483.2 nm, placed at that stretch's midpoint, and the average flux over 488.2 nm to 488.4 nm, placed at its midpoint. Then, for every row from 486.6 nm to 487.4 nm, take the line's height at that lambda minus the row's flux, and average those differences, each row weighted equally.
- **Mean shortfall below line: 0.5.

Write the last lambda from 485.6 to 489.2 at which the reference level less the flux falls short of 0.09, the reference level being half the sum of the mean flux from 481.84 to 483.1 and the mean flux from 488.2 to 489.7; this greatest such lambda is 488.149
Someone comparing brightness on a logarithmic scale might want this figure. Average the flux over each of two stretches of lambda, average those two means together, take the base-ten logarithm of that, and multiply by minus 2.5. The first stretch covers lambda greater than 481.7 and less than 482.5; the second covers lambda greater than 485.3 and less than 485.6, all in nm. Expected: -2.27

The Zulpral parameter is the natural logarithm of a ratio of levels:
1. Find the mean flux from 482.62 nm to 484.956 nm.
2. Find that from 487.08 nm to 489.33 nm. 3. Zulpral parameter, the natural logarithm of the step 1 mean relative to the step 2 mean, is 0.057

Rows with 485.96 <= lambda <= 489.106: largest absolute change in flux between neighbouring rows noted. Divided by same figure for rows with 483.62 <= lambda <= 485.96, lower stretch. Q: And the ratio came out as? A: 1.1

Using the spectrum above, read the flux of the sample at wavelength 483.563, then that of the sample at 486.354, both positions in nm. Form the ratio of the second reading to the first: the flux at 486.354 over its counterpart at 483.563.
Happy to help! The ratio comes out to 1.17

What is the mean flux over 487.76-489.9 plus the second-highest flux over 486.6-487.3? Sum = 15.4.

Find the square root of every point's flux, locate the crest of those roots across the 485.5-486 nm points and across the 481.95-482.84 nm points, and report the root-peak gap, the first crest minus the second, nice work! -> 0.14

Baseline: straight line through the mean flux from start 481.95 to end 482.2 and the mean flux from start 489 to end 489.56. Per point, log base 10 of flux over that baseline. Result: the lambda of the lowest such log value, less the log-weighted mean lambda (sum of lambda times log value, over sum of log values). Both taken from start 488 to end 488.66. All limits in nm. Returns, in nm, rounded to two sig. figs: 0.18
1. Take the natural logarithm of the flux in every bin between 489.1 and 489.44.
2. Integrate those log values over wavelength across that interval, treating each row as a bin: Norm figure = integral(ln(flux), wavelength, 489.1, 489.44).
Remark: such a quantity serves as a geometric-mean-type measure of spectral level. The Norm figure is 0.71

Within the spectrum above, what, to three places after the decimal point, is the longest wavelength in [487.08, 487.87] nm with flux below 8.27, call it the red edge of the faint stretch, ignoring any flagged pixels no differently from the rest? 487.812 nm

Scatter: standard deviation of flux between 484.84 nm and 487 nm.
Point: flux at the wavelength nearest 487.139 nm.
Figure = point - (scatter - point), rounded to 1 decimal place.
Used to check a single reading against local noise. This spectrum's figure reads 13.7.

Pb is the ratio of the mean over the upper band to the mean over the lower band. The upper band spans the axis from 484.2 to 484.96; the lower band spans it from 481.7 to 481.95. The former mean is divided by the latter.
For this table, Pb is 0.96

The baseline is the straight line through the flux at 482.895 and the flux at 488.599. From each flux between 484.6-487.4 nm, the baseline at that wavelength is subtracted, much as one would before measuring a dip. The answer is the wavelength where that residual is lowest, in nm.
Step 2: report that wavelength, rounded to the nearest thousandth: 486.915 nm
